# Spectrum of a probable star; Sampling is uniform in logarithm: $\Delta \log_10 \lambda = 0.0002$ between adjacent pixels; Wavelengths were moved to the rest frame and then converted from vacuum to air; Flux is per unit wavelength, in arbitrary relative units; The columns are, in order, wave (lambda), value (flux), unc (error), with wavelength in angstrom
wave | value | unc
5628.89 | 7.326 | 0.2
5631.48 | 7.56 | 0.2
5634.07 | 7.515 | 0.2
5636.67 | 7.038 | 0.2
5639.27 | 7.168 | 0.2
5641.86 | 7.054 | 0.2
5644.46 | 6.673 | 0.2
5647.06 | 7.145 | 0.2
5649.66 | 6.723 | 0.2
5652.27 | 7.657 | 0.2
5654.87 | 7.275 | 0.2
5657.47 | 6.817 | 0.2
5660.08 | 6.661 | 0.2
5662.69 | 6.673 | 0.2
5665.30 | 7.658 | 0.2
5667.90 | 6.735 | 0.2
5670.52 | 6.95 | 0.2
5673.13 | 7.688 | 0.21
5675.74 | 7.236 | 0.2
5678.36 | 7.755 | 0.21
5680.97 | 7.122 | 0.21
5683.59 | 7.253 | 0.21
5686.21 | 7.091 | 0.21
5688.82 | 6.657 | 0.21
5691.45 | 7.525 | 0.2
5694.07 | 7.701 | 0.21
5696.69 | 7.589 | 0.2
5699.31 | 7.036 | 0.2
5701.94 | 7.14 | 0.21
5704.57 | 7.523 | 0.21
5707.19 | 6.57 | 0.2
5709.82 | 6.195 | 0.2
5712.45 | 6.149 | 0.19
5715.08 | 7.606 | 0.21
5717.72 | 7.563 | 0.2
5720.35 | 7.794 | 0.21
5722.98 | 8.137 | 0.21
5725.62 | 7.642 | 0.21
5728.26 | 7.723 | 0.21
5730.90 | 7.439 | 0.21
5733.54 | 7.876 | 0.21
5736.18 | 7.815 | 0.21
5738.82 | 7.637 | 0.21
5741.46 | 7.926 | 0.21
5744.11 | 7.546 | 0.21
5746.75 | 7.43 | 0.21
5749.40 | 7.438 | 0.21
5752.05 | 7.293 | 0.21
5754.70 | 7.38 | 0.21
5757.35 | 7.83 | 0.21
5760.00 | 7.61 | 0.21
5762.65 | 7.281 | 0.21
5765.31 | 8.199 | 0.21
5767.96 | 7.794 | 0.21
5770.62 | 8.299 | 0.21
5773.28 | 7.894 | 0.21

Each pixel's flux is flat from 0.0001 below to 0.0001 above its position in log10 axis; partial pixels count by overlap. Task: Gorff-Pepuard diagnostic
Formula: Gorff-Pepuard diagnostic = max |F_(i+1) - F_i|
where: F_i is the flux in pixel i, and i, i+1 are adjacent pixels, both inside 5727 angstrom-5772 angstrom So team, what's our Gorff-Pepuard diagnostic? 0.92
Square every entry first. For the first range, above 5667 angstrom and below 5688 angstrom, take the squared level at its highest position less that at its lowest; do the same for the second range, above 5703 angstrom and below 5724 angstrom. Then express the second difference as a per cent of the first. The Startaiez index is 195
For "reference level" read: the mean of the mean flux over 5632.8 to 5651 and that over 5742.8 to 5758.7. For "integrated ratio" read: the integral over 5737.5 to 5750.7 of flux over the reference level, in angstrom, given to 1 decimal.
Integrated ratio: 13.8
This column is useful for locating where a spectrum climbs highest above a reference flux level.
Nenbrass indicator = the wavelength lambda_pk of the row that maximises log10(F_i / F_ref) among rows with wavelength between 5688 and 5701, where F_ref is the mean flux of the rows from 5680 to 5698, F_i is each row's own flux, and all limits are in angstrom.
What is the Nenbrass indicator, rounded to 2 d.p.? 5694.07 angstrom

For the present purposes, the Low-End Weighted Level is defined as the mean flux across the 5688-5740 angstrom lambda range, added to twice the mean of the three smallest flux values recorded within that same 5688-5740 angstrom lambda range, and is 20.0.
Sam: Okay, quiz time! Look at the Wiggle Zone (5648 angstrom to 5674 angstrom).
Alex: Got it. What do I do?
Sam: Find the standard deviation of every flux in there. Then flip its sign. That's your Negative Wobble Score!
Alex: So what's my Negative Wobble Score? -0.4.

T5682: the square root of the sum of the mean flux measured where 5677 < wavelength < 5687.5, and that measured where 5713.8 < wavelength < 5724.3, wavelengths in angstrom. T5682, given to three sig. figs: 3.88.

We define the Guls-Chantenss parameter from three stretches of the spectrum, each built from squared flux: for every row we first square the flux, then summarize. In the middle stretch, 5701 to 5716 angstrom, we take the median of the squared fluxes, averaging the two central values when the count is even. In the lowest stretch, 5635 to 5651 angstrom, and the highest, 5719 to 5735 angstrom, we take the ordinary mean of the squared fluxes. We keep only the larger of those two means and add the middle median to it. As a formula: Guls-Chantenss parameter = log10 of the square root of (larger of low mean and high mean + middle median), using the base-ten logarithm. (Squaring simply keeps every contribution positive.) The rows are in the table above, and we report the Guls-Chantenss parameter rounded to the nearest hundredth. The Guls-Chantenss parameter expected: 1.02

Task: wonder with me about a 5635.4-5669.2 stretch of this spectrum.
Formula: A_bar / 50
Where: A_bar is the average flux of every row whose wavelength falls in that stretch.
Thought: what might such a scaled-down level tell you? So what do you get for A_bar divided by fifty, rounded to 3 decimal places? 0.140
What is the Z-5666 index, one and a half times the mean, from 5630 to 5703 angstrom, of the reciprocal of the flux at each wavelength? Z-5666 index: 0.209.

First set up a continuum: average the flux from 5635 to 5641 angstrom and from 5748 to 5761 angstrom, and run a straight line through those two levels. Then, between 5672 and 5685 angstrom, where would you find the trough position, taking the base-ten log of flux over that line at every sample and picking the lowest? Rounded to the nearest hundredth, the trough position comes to 5680.97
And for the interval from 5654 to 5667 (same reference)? 5660.08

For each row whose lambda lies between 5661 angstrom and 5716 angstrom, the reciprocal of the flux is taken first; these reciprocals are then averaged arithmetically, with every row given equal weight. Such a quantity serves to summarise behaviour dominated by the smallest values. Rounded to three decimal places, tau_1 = 0.141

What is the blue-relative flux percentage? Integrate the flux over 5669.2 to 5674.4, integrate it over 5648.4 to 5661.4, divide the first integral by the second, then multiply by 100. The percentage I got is 42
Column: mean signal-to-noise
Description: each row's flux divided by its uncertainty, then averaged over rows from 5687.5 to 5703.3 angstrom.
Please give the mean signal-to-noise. 35.5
